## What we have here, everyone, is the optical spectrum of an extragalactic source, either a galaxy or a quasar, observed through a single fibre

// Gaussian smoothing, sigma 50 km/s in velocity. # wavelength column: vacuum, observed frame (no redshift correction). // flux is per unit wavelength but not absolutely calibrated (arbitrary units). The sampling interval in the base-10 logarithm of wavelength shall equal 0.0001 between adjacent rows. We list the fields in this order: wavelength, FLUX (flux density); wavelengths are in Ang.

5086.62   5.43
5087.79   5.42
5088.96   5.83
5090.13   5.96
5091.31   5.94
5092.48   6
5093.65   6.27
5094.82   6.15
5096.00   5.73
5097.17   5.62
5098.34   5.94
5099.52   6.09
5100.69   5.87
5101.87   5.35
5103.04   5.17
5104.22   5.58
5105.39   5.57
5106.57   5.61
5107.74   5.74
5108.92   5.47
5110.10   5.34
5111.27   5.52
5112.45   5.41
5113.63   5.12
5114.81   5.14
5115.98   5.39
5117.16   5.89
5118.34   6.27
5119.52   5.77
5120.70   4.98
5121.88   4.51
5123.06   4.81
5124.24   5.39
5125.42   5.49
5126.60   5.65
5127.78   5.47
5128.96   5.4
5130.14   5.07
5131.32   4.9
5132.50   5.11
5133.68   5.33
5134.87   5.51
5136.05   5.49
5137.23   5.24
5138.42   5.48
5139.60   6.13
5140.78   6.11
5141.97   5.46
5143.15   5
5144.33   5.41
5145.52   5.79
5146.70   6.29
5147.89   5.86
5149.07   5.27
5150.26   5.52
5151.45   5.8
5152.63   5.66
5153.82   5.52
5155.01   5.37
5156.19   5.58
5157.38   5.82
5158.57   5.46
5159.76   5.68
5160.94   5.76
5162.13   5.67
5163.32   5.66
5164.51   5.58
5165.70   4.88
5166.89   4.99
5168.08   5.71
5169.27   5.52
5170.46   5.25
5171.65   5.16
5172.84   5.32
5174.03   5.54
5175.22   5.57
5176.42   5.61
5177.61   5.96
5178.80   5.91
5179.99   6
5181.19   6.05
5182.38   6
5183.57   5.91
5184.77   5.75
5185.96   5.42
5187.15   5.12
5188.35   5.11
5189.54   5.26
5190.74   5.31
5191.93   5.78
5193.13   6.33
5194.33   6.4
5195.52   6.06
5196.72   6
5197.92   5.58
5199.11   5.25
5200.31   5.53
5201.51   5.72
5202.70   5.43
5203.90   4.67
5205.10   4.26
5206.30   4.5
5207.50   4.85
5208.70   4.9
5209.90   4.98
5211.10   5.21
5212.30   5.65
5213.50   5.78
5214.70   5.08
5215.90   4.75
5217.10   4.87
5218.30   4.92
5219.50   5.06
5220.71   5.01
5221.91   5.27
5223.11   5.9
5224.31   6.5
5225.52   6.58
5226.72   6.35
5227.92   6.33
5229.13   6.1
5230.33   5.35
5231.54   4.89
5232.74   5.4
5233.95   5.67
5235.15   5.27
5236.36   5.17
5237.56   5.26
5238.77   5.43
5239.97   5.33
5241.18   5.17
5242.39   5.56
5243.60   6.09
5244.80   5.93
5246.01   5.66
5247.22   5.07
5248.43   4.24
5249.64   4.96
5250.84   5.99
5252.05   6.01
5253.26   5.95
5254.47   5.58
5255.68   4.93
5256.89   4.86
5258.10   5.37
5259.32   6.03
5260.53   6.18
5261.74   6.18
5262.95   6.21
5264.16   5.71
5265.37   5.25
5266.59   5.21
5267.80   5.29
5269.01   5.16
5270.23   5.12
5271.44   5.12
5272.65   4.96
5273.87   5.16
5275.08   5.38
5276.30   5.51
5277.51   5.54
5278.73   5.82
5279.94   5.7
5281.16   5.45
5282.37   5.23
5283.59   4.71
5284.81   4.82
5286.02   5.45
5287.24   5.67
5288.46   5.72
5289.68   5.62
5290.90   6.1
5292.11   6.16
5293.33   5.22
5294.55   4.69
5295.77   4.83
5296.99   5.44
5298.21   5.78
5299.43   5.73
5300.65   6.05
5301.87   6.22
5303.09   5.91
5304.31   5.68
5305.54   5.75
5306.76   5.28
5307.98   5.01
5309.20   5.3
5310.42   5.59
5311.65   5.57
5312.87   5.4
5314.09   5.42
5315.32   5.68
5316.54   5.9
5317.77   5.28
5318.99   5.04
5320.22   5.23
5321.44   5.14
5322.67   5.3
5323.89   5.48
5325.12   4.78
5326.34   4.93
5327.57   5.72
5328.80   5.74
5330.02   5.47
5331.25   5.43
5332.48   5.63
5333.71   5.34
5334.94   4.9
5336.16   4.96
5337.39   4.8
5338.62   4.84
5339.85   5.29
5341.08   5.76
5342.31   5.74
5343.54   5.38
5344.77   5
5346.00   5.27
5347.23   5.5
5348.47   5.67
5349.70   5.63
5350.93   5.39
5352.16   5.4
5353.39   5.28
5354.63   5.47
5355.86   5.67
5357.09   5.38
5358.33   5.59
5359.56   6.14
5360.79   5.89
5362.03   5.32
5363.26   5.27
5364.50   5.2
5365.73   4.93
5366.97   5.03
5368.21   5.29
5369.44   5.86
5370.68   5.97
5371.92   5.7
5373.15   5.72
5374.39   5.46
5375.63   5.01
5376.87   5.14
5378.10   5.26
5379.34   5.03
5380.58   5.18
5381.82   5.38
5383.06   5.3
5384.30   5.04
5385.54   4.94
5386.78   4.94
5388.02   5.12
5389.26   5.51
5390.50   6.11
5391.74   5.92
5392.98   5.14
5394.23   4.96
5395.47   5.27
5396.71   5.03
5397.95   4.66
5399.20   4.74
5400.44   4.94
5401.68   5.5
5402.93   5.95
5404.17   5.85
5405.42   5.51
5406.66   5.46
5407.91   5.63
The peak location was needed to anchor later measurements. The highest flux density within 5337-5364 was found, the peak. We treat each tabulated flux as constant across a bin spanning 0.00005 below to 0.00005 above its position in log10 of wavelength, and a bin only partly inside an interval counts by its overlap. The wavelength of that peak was 5359.56 Ang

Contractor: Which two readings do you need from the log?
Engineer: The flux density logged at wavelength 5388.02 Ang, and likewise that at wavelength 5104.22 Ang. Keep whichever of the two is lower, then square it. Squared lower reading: 26.2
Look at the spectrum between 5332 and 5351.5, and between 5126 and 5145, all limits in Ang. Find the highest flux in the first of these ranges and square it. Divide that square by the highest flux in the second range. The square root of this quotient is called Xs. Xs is 2.33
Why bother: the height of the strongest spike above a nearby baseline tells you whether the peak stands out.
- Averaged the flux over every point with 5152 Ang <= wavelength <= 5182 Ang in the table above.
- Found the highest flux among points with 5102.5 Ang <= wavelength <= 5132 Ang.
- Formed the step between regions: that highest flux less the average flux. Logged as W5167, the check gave 0.70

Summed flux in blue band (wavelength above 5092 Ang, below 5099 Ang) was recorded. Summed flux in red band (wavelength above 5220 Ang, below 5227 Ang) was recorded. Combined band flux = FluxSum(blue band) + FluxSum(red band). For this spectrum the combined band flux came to 71.3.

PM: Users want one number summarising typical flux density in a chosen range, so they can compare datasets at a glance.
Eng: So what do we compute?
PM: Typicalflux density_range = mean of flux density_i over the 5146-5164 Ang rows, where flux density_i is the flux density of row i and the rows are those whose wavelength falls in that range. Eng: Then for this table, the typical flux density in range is 5.66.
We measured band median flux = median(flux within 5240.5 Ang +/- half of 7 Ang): 5.38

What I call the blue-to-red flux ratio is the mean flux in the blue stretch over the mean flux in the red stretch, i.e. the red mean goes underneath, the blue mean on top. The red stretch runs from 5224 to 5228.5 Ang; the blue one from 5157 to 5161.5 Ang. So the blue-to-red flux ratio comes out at 0.88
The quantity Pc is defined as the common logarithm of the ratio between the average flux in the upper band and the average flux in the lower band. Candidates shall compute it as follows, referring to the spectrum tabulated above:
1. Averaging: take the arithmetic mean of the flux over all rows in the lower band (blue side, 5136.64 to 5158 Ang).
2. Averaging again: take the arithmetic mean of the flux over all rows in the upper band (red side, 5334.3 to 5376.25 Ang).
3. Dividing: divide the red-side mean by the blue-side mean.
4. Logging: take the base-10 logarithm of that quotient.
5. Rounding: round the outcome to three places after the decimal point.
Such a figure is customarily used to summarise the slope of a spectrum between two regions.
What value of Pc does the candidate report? -0.018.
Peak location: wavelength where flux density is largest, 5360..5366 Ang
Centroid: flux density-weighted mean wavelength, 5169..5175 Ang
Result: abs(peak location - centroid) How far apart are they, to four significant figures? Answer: 189.1 Ang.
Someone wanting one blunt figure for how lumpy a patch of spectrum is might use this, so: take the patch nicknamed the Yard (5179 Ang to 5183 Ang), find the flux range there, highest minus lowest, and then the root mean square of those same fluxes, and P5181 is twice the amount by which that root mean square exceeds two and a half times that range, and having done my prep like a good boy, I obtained 11.8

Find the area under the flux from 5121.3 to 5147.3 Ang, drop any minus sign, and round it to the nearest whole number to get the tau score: 141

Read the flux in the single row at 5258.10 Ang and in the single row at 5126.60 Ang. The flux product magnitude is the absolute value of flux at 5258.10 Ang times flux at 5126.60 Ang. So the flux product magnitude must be 30.3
